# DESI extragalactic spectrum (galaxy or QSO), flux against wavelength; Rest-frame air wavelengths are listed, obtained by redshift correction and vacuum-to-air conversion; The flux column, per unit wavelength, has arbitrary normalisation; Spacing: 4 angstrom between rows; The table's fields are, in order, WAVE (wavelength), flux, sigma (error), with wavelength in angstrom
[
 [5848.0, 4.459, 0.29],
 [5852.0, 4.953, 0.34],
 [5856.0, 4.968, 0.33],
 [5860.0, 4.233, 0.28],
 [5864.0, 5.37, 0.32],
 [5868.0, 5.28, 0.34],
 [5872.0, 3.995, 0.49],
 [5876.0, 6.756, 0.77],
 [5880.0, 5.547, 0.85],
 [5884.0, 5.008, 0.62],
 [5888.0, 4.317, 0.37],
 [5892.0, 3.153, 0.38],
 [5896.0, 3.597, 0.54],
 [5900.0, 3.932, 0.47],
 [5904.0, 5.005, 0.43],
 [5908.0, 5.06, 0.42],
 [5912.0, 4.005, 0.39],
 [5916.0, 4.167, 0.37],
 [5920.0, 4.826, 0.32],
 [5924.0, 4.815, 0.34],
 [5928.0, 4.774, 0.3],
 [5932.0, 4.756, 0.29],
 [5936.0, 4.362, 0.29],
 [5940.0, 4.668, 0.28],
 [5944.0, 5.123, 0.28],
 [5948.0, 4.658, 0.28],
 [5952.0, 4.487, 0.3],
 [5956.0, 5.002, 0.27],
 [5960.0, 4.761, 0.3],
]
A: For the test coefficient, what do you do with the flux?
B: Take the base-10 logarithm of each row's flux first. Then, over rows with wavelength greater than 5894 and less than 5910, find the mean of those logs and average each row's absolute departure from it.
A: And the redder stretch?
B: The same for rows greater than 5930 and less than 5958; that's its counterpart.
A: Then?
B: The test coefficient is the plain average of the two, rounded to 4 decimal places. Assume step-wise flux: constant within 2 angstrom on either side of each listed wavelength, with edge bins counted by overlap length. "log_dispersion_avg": 0.0409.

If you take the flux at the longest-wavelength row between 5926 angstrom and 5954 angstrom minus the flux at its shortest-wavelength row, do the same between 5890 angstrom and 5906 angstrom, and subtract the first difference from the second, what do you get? 2.1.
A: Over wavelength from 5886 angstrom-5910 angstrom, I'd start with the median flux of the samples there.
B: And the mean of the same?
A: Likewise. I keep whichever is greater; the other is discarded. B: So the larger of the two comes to 4.18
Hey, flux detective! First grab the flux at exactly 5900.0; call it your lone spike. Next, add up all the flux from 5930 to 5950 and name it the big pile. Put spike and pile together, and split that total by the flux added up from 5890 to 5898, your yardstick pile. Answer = 4.1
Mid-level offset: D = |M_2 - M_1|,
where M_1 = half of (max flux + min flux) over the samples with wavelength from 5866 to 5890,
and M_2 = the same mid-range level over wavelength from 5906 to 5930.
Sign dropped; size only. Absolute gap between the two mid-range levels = 0.8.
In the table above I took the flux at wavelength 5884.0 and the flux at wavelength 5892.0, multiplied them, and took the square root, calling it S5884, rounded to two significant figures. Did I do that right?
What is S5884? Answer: 4.0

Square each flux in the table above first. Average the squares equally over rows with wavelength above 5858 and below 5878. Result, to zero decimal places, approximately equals 27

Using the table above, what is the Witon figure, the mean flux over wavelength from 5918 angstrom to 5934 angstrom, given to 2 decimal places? 4.79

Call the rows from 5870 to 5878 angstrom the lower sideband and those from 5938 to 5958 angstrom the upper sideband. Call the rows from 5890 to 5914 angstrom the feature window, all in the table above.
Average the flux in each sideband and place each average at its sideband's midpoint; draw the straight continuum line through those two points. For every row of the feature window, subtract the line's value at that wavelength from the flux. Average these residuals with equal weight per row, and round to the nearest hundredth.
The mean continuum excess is -1.03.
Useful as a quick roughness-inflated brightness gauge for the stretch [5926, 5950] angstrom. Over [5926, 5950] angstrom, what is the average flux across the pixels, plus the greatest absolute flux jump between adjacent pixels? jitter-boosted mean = 5.2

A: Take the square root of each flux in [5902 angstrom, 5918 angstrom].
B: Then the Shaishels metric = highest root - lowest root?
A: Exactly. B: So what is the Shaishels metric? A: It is 0.25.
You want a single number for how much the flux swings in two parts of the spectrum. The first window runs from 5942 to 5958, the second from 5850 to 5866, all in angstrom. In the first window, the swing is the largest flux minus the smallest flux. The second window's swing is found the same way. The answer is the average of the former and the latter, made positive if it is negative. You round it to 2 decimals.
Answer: 0.89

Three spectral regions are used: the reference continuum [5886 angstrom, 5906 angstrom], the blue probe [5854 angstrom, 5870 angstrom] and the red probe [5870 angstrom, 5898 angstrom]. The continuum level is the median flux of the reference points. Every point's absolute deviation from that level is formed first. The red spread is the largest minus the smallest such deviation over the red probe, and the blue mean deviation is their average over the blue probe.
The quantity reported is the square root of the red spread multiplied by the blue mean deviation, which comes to 1.69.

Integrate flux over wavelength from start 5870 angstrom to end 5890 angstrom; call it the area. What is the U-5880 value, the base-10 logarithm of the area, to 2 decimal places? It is 2.01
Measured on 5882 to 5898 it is 1.81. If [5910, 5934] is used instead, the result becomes 2.04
